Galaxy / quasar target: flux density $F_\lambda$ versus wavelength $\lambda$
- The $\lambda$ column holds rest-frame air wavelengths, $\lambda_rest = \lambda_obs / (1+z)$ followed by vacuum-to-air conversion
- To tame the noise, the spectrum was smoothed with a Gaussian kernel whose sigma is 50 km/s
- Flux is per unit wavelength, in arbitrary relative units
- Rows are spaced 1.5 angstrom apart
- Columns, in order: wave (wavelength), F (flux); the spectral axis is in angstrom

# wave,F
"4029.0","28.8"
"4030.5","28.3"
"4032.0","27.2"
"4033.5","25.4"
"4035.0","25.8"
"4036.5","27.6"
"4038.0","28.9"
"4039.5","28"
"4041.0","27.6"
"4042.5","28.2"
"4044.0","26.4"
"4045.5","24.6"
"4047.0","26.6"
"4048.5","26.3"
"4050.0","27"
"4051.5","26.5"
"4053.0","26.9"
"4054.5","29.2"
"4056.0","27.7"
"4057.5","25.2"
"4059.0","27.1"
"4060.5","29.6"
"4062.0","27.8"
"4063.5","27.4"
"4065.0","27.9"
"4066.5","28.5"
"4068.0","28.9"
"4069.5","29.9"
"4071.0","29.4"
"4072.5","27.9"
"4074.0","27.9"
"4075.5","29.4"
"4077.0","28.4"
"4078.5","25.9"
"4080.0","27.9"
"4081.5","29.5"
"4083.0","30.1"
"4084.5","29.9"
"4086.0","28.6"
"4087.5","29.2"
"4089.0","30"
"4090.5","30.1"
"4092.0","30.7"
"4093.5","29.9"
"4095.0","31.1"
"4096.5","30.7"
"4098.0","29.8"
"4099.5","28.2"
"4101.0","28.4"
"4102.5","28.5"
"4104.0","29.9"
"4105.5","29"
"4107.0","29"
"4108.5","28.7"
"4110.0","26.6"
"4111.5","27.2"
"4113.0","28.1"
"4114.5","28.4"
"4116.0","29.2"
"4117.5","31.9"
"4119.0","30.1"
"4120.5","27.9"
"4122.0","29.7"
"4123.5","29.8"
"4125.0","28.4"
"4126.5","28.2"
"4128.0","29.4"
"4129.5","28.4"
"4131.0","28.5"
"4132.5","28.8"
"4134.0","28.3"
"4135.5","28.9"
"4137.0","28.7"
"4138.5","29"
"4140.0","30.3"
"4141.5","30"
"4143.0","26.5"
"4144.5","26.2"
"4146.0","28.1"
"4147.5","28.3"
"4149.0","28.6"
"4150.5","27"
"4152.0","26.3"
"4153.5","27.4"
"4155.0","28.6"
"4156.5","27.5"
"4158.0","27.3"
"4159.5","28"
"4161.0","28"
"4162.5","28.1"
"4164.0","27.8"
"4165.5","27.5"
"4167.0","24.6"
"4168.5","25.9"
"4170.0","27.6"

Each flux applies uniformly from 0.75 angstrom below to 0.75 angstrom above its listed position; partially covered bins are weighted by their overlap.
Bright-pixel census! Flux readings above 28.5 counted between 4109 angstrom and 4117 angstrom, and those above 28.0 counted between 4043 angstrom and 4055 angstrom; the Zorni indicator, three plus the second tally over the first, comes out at 4.0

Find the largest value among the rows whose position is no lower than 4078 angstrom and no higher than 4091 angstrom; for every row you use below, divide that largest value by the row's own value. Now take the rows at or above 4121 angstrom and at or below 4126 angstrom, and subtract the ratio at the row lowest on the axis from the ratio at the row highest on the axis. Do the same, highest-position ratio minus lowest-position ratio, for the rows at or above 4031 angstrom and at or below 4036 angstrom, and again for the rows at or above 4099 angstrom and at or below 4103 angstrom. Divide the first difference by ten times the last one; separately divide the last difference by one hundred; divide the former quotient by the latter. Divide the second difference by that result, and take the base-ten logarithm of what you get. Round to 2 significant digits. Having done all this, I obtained -4.8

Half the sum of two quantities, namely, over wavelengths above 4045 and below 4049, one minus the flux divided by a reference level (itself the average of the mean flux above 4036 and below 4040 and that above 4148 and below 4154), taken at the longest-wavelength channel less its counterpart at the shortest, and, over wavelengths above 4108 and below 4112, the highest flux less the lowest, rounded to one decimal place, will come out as 1.0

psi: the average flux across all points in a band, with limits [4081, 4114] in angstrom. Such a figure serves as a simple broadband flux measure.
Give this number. 29.2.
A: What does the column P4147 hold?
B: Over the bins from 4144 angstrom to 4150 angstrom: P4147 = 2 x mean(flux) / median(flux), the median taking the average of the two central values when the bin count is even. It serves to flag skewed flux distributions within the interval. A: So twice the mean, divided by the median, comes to 1.97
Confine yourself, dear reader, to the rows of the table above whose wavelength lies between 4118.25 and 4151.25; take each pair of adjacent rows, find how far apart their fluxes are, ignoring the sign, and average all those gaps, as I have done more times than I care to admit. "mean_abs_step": 0.92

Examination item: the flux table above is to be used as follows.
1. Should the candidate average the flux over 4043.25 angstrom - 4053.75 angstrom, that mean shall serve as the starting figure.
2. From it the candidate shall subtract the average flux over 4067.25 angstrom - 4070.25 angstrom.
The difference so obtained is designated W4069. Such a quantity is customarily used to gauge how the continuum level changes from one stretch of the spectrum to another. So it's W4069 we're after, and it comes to -3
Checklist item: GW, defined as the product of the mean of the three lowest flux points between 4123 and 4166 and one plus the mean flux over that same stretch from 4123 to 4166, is 769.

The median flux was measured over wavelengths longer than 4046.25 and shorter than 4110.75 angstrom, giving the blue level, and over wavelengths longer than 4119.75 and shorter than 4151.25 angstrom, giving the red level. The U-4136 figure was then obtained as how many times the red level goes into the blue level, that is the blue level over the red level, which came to 1.00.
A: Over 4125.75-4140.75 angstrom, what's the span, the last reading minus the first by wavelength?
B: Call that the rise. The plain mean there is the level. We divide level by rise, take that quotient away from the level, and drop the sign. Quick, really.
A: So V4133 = 15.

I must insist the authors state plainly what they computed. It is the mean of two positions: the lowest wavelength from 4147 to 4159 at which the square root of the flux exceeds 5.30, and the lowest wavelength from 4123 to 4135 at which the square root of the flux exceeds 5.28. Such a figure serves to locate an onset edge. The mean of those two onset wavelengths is 4135.5 angstrom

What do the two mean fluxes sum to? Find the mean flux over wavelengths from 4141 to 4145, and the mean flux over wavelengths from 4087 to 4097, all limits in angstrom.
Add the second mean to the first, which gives 58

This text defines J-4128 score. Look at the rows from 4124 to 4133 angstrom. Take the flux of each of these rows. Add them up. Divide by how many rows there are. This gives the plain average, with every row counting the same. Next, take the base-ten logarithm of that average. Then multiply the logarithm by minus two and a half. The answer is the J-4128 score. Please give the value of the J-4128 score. -3.64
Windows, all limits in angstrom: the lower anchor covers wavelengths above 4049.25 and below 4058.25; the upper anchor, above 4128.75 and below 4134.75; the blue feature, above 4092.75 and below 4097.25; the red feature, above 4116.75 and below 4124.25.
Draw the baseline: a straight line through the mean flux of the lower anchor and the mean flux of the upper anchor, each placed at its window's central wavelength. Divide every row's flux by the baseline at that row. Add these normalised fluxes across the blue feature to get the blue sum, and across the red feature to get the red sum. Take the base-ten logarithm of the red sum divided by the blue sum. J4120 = 0.20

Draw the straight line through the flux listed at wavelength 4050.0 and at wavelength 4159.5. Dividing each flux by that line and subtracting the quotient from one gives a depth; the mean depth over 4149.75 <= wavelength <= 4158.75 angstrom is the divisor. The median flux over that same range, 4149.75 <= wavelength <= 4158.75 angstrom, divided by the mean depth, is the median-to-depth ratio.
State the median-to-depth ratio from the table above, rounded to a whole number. 1269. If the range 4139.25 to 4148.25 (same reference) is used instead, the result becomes -2079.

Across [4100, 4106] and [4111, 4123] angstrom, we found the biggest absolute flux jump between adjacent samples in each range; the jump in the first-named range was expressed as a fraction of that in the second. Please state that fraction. 0.52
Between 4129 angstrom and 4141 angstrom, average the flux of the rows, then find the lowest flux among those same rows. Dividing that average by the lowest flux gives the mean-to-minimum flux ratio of 1.02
